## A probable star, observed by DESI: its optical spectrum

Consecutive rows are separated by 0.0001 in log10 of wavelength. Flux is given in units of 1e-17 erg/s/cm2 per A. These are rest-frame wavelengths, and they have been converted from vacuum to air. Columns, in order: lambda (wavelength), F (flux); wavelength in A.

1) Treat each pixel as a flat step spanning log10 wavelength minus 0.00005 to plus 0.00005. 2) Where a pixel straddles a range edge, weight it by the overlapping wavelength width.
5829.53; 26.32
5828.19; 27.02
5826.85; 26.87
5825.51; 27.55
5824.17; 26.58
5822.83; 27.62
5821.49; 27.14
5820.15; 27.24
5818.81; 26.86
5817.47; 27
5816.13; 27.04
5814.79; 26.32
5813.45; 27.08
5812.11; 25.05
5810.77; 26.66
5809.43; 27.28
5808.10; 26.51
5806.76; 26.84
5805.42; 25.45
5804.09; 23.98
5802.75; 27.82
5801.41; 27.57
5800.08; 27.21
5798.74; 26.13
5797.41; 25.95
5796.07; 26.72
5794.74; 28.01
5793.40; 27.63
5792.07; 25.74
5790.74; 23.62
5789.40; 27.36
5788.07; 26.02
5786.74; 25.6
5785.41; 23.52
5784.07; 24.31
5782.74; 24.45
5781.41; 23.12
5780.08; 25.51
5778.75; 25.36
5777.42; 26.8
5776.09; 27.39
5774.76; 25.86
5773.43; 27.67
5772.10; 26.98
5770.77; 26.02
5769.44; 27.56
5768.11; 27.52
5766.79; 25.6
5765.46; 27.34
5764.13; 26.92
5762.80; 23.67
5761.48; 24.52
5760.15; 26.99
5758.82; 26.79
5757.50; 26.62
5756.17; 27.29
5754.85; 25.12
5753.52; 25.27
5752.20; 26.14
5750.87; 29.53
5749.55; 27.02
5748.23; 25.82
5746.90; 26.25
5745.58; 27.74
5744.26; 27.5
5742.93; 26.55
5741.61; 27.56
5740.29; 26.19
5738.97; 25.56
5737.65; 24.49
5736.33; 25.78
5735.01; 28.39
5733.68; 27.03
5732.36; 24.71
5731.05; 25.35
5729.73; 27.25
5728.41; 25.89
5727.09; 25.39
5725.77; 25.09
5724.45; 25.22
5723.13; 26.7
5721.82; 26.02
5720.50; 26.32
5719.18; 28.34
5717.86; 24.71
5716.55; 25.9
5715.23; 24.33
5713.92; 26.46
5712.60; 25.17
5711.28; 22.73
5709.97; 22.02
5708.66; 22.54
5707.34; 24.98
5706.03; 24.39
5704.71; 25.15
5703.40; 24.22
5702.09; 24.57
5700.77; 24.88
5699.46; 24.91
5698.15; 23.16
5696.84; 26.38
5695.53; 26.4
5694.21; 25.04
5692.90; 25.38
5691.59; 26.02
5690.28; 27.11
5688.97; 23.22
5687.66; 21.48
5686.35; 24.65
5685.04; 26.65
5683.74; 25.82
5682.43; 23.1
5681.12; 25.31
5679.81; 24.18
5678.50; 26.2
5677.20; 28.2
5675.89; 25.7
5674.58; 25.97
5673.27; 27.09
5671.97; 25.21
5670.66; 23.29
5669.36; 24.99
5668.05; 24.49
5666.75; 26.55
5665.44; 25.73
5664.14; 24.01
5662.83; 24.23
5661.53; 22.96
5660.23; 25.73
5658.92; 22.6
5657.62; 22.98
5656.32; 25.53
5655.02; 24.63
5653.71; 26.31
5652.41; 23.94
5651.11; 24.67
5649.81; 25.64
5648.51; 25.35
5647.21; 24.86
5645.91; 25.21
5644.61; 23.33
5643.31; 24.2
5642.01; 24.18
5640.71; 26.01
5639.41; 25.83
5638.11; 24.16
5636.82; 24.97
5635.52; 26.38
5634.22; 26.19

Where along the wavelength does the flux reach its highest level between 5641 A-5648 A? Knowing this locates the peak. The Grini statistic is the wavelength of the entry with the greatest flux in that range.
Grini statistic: 5645.91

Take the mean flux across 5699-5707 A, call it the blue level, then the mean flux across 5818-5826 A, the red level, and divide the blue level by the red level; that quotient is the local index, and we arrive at 0.909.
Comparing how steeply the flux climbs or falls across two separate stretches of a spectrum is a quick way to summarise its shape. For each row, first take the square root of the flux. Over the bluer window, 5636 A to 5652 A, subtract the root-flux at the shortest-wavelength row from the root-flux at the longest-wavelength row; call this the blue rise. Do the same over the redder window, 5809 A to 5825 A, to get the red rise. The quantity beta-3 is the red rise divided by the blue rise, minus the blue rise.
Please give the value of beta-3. 2.3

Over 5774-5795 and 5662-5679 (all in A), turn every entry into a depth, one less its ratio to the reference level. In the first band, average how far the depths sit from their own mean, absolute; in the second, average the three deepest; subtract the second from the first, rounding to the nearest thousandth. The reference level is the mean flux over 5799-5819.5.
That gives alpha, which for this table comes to -0.057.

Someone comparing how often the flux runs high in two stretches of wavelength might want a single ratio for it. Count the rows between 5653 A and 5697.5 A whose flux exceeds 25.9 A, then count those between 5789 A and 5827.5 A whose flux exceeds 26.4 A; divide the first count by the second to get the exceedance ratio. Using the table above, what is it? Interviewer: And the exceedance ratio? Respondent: 0.52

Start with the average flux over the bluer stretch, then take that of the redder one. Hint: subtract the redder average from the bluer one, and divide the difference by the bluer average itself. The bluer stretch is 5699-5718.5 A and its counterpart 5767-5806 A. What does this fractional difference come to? -0.067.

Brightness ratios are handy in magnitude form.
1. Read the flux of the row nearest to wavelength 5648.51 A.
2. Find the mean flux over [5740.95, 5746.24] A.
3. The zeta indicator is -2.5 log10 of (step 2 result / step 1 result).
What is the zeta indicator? -0.08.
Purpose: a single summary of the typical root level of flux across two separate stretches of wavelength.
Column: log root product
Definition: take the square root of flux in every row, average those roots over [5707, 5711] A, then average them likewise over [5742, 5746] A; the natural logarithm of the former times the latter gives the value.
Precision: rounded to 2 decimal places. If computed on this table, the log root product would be 3.22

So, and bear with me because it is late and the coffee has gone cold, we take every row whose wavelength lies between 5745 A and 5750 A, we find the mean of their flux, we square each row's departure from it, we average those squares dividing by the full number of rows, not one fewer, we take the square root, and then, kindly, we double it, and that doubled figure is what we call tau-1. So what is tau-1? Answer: 1.5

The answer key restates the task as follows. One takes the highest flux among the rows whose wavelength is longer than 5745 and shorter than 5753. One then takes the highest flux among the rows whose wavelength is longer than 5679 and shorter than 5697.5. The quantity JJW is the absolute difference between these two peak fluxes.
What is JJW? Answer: 2.4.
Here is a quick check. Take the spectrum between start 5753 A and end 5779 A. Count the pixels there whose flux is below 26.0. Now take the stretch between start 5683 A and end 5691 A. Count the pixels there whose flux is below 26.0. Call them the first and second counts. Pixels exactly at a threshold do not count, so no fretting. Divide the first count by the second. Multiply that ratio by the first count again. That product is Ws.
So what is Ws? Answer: 12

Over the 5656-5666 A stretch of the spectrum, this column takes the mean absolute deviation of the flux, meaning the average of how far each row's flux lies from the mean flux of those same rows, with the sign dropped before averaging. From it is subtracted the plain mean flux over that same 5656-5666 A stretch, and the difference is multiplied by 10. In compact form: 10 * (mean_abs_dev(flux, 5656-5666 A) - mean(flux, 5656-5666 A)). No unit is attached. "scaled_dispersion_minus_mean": -231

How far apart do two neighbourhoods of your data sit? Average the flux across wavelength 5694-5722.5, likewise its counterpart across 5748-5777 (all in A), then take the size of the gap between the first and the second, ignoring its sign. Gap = 1.6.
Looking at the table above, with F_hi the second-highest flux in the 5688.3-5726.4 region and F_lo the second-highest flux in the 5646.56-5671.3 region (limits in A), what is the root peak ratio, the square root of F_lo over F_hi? 0.985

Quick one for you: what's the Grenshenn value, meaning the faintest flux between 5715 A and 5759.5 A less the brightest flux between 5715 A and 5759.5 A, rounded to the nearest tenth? -5.2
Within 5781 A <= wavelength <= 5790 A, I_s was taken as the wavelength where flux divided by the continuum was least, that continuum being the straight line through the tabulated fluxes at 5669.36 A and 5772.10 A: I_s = 5781.41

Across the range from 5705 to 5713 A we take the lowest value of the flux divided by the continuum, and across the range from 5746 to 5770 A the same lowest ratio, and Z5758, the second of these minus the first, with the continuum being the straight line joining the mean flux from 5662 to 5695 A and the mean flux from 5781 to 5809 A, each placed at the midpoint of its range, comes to 0.05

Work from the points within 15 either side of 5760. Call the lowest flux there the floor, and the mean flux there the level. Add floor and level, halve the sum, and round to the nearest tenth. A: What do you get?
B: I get 25.1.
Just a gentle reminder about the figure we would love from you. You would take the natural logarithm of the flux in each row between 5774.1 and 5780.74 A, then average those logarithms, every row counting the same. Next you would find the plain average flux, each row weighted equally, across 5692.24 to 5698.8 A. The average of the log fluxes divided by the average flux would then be 0.129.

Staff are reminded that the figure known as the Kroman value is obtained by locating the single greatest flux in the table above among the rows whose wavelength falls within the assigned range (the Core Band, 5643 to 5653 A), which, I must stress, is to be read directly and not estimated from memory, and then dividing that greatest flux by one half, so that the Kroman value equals 51.3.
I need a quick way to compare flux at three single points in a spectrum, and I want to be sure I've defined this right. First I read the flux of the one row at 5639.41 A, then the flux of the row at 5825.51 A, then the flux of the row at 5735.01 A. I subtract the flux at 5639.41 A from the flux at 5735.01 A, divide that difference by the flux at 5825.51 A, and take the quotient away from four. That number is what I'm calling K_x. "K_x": 3.907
